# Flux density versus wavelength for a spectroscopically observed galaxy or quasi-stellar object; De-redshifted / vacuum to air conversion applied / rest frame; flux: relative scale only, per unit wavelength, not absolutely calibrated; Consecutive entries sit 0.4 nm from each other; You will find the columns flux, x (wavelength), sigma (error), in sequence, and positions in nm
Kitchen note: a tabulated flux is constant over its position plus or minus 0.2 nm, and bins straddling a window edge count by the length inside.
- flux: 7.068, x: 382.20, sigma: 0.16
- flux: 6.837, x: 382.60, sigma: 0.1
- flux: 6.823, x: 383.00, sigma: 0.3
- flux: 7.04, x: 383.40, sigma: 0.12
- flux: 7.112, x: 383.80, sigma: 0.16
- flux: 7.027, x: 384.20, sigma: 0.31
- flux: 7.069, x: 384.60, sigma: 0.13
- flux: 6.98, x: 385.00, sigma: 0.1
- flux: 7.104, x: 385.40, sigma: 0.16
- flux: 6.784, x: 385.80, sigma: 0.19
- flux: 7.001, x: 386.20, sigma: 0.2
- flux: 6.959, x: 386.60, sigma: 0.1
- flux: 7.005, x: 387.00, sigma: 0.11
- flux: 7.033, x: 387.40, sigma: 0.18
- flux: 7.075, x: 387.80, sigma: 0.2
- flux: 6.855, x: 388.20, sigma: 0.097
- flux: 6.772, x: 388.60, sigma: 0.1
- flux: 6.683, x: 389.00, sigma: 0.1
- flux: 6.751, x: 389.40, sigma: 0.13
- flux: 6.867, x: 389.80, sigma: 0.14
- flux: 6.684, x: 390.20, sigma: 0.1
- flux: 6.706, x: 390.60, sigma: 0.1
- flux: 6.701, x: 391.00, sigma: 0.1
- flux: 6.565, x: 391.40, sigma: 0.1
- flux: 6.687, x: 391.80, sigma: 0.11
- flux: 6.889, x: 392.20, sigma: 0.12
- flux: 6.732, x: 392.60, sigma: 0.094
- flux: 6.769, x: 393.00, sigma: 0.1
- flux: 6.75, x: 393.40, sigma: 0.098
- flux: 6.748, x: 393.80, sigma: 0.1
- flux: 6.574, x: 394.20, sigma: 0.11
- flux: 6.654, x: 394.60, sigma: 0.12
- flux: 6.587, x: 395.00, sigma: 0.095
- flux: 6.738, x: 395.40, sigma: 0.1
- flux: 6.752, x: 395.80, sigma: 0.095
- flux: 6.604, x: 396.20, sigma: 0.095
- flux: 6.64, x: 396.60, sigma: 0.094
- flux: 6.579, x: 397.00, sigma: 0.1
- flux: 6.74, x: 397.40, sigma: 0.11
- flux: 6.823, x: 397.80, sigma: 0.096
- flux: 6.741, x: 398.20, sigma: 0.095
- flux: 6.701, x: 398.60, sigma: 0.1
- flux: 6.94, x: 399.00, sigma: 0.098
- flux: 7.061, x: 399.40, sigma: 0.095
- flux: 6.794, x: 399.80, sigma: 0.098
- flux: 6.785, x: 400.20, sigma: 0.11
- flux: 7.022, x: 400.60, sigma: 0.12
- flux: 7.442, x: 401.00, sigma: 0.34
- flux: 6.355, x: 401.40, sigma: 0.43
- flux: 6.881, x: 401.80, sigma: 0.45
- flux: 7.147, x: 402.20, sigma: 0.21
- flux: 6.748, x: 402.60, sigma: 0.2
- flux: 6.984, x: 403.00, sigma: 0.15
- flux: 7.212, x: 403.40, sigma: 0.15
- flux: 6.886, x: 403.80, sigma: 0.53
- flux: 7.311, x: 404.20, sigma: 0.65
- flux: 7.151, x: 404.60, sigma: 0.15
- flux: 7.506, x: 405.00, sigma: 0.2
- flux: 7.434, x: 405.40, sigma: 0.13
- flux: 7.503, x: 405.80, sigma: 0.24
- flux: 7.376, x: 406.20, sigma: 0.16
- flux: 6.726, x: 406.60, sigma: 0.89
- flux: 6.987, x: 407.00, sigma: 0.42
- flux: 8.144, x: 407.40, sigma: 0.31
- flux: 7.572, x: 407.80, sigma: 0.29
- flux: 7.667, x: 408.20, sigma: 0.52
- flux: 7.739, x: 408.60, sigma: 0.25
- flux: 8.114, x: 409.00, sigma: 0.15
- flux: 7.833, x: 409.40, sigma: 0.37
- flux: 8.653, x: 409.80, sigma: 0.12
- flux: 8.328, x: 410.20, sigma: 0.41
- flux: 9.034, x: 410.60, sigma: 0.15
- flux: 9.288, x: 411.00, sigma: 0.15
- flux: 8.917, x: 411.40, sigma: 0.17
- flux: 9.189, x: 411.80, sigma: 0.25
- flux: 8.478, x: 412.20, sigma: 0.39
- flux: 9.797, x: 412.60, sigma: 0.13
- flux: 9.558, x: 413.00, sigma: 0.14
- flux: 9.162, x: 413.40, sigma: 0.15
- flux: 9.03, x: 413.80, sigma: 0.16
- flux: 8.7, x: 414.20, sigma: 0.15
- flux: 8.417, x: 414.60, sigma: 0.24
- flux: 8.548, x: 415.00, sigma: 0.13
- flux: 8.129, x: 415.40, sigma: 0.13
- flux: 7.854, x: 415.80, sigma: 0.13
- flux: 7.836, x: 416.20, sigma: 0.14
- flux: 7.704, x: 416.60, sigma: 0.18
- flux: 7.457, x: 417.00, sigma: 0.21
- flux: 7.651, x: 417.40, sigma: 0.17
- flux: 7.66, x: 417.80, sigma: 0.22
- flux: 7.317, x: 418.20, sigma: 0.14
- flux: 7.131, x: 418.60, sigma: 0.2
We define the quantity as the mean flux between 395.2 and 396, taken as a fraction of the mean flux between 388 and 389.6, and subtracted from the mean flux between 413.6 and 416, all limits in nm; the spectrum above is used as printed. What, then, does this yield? 7.4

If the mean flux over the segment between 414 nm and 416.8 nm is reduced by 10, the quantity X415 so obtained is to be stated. -1.8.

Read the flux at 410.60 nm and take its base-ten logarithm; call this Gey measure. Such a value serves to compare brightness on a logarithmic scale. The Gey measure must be 0.96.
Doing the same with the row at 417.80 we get 0.88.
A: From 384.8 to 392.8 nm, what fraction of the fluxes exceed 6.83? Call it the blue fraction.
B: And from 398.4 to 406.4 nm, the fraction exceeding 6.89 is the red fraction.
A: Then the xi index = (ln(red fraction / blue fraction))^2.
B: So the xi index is 0.1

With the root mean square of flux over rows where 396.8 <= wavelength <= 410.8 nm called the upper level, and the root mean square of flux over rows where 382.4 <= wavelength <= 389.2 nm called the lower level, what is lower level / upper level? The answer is 0.95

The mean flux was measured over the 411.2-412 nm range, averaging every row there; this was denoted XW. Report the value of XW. 9.1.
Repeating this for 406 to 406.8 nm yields 7.1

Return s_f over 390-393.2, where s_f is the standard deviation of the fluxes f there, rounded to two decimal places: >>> 0.09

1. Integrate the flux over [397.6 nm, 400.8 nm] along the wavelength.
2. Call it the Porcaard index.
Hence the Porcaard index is 22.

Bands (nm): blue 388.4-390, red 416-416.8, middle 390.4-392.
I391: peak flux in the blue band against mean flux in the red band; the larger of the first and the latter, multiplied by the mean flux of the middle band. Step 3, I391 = 52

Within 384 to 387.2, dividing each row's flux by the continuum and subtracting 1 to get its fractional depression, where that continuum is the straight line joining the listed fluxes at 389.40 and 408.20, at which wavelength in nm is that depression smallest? 385.80 nm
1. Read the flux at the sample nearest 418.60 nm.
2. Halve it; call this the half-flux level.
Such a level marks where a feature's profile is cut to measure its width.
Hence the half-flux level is 3.57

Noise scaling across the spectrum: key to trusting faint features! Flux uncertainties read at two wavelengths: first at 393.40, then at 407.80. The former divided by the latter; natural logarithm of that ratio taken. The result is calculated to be -1.1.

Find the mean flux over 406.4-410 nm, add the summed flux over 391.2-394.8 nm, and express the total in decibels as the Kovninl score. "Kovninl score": 18.3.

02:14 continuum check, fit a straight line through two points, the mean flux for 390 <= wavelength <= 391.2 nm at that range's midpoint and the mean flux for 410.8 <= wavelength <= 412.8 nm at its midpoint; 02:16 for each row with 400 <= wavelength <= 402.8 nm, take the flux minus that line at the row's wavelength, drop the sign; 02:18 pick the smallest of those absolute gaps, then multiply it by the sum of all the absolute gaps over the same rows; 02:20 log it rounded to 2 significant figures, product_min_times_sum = 3.2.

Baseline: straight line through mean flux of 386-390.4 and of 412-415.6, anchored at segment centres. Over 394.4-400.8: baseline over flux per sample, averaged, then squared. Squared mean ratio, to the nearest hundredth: 1.27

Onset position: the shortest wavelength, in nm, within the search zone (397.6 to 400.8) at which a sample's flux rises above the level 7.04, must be 399.40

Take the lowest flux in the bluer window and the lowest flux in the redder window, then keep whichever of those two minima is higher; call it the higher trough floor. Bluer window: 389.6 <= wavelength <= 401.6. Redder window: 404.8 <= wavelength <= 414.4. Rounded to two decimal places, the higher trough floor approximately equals 6.73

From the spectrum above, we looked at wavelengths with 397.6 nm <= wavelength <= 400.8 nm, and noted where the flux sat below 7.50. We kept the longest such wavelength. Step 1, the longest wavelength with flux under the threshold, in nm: 400.60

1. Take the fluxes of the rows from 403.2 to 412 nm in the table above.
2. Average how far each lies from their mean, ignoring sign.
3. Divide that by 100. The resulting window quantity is 0.0063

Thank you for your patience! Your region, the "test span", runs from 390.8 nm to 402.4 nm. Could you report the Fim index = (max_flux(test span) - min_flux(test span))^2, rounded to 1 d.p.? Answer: 1.2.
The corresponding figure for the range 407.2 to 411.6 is 2.9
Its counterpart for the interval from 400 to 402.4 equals 1.2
